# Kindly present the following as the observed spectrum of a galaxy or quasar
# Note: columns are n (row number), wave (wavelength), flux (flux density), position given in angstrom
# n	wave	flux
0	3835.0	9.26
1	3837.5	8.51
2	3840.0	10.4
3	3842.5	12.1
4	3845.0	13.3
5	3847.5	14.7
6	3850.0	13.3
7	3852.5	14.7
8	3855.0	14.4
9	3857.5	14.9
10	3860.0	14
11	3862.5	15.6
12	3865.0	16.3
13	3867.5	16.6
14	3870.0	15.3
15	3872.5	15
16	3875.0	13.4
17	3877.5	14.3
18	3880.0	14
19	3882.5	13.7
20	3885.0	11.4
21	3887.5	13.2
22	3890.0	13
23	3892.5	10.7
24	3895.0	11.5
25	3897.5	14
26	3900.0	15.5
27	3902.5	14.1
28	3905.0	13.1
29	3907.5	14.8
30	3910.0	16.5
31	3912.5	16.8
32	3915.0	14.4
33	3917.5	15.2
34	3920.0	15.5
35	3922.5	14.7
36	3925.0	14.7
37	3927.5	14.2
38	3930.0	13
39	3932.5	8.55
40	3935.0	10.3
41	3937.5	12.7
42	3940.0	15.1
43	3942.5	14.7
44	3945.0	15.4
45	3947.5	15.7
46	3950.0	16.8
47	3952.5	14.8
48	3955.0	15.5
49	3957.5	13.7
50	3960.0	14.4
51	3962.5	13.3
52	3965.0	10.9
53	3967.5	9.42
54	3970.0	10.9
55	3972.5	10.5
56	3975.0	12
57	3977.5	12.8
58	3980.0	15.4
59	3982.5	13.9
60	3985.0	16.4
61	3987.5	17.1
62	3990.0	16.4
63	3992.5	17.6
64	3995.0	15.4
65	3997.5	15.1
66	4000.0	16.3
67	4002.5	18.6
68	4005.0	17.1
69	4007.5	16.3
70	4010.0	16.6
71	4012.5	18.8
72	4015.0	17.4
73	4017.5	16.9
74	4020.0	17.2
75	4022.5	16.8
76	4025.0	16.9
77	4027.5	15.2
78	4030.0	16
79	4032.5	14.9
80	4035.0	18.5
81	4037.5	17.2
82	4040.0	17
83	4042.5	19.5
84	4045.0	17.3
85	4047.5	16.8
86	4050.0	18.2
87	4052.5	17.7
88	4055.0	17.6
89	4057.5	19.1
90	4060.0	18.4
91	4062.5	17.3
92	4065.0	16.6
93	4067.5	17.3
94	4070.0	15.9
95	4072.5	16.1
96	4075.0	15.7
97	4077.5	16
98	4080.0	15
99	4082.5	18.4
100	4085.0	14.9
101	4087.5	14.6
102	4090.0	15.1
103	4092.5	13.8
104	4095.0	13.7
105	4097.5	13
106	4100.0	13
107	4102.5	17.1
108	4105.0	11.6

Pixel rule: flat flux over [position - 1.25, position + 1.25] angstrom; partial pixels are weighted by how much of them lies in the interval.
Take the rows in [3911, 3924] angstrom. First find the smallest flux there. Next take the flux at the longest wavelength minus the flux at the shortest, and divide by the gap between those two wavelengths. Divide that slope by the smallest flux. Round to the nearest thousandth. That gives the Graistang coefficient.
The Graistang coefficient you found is -0.015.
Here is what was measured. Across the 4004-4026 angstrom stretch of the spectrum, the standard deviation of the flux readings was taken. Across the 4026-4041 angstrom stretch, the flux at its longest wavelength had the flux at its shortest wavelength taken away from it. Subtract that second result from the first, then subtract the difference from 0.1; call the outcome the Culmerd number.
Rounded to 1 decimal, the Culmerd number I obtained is 1.2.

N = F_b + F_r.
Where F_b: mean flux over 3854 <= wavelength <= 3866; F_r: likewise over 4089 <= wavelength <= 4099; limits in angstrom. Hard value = 28.9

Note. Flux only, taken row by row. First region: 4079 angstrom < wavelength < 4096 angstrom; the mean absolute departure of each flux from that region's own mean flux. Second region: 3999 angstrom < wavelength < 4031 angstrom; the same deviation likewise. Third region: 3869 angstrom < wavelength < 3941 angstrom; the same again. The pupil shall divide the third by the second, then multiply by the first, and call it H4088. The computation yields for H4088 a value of 2.0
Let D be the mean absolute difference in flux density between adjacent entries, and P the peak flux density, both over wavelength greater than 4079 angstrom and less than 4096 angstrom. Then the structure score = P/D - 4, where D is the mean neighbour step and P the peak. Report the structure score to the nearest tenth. 8.1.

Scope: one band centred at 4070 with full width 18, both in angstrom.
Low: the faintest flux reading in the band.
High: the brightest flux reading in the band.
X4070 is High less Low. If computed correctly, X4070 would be 1.6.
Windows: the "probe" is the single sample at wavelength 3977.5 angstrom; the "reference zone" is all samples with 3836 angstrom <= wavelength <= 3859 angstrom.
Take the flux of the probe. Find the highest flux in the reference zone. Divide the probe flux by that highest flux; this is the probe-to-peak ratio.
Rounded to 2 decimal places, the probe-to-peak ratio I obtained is 0.86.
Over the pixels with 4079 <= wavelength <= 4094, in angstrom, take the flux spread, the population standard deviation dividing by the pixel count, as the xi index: 1.45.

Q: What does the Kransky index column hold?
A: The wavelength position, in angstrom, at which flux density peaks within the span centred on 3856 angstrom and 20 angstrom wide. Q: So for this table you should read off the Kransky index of 3865.0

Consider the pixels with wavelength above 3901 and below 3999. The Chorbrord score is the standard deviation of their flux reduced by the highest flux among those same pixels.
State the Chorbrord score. -15.4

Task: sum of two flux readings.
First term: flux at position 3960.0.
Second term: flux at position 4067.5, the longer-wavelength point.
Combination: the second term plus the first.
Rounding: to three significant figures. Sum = 31.7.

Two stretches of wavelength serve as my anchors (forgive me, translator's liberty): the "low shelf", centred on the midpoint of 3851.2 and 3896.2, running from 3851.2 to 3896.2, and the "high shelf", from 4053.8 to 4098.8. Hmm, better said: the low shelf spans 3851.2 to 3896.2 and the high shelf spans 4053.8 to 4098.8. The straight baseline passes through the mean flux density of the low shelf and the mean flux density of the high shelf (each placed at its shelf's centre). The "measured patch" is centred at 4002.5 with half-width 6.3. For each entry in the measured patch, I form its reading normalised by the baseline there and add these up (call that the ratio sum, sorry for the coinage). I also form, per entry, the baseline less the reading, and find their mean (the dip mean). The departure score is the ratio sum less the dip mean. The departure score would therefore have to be 6.8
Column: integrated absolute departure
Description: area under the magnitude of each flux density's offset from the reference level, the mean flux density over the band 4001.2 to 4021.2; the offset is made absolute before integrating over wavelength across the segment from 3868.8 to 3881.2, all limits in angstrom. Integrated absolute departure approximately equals 37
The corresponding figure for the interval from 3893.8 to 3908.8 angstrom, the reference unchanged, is 53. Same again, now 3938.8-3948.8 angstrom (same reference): 21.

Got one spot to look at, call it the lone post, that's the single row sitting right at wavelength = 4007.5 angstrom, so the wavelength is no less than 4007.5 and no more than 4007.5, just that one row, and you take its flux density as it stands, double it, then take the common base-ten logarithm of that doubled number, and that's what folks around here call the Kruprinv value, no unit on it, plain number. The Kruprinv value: 1.51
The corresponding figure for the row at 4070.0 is 1.50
